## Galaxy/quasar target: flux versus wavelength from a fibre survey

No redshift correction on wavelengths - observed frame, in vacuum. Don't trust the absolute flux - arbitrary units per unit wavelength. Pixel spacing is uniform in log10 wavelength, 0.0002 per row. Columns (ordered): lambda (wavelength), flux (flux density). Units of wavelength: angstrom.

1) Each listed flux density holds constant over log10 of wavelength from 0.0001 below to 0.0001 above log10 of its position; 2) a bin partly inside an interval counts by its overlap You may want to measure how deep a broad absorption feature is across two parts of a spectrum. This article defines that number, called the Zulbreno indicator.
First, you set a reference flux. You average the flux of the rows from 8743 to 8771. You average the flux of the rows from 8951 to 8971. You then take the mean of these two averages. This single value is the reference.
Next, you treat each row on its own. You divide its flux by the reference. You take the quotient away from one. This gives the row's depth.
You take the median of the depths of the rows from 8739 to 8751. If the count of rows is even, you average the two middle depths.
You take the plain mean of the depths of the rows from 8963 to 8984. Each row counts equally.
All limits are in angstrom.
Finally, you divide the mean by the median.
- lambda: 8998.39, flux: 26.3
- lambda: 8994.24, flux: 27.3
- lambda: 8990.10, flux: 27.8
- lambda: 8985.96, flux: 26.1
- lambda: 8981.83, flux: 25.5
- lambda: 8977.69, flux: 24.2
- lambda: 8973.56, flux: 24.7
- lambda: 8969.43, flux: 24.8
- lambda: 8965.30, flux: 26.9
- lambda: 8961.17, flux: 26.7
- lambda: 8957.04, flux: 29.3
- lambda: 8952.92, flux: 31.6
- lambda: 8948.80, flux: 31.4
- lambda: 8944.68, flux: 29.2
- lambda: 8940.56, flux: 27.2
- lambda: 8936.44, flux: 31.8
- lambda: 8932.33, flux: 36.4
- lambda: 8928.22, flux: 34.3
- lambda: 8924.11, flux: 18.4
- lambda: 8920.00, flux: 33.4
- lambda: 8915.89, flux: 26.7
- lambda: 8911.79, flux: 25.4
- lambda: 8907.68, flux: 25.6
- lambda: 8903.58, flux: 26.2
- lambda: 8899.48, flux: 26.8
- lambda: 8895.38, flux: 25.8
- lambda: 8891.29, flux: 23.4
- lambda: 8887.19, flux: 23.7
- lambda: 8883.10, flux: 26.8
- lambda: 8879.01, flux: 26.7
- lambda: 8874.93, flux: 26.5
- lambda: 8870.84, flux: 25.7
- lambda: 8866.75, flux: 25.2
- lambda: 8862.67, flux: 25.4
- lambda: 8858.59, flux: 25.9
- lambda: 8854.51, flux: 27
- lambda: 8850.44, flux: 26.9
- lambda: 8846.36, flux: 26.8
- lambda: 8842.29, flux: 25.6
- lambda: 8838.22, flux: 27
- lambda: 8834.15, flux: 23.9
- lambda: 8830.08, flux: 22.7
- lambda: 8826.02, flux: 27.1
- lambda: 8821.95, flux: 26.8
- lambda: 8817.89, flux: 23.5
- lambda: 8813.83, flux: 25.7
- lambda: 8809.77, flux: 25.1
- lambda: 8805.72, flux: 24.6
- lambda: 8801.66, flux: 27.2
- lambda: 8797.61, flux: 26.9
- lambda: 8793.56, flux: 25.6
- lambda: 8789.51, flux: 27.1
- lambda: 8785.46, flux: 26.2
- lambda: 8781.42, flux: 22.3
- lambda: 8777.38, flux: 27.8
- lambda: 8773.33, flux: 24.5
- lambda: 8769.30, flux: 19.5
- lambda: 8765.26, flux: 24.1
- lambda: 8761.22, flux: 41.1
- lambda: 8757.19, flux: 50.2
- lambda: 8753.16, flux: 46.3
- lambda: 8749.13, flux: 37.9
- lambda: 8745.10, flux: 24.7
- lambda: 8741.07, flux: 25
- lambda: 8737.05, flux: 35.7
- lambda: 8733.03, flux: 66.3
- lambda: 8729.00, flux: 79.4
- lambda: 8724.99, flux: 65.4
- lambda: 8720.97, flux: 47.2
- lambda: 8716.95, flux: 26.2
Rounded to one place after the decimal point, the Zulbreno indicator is 1.0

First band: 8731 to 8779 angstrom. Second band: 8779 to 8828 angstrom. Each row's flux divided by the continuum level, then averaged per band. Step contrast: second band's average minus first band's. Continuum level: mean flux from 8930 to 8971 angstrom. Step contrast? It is -0.325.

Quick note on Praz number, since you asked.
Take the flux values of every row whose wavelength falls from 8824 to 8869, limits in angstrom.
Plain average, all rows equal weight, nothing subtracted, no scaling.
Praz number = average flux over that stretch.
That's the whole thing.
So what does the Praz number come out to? 25.8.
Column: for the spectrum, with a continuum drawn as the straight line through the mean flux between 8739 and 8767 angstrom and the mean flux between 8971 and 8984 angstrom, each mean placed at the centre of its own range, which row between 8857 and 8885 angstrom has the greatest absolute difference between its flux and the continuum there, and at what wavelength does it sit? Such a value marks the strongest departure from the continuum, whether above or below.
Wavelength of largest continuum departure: 8866.75 angstrom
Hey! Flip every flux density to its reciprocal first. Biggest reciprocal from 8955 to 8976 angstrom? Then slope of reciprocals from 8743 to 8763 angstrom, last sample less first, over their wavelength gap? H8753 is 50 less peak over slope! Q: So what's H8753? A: 90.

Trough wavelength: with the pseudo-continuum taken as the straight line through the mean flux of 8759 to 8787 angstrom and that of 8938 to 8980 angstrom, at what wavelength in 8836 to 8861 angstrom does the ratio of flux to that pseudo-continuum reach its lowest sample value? 8842.29 angstrom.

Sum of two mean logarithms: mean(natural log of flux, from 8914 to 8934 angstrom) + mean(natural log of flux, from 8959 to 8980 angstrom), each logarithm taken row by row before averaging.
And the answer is 6.60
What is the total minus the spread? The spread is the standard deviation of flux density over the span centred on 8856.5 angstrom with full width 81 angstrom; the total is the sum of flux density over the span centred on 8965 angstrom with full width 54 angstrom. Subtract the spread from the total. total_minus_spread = 354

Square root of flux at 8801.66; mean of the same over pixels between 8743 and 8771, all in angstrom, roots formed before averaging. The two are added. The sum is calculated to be 11.0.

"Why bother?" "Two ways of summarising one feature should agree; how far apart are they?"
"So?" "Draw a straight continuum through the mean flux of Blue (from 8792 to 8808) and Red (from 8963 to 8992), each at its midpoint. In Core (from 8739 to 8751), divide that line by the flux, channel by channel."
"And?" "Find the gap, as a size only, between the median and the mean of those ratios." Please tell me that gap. 0.11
